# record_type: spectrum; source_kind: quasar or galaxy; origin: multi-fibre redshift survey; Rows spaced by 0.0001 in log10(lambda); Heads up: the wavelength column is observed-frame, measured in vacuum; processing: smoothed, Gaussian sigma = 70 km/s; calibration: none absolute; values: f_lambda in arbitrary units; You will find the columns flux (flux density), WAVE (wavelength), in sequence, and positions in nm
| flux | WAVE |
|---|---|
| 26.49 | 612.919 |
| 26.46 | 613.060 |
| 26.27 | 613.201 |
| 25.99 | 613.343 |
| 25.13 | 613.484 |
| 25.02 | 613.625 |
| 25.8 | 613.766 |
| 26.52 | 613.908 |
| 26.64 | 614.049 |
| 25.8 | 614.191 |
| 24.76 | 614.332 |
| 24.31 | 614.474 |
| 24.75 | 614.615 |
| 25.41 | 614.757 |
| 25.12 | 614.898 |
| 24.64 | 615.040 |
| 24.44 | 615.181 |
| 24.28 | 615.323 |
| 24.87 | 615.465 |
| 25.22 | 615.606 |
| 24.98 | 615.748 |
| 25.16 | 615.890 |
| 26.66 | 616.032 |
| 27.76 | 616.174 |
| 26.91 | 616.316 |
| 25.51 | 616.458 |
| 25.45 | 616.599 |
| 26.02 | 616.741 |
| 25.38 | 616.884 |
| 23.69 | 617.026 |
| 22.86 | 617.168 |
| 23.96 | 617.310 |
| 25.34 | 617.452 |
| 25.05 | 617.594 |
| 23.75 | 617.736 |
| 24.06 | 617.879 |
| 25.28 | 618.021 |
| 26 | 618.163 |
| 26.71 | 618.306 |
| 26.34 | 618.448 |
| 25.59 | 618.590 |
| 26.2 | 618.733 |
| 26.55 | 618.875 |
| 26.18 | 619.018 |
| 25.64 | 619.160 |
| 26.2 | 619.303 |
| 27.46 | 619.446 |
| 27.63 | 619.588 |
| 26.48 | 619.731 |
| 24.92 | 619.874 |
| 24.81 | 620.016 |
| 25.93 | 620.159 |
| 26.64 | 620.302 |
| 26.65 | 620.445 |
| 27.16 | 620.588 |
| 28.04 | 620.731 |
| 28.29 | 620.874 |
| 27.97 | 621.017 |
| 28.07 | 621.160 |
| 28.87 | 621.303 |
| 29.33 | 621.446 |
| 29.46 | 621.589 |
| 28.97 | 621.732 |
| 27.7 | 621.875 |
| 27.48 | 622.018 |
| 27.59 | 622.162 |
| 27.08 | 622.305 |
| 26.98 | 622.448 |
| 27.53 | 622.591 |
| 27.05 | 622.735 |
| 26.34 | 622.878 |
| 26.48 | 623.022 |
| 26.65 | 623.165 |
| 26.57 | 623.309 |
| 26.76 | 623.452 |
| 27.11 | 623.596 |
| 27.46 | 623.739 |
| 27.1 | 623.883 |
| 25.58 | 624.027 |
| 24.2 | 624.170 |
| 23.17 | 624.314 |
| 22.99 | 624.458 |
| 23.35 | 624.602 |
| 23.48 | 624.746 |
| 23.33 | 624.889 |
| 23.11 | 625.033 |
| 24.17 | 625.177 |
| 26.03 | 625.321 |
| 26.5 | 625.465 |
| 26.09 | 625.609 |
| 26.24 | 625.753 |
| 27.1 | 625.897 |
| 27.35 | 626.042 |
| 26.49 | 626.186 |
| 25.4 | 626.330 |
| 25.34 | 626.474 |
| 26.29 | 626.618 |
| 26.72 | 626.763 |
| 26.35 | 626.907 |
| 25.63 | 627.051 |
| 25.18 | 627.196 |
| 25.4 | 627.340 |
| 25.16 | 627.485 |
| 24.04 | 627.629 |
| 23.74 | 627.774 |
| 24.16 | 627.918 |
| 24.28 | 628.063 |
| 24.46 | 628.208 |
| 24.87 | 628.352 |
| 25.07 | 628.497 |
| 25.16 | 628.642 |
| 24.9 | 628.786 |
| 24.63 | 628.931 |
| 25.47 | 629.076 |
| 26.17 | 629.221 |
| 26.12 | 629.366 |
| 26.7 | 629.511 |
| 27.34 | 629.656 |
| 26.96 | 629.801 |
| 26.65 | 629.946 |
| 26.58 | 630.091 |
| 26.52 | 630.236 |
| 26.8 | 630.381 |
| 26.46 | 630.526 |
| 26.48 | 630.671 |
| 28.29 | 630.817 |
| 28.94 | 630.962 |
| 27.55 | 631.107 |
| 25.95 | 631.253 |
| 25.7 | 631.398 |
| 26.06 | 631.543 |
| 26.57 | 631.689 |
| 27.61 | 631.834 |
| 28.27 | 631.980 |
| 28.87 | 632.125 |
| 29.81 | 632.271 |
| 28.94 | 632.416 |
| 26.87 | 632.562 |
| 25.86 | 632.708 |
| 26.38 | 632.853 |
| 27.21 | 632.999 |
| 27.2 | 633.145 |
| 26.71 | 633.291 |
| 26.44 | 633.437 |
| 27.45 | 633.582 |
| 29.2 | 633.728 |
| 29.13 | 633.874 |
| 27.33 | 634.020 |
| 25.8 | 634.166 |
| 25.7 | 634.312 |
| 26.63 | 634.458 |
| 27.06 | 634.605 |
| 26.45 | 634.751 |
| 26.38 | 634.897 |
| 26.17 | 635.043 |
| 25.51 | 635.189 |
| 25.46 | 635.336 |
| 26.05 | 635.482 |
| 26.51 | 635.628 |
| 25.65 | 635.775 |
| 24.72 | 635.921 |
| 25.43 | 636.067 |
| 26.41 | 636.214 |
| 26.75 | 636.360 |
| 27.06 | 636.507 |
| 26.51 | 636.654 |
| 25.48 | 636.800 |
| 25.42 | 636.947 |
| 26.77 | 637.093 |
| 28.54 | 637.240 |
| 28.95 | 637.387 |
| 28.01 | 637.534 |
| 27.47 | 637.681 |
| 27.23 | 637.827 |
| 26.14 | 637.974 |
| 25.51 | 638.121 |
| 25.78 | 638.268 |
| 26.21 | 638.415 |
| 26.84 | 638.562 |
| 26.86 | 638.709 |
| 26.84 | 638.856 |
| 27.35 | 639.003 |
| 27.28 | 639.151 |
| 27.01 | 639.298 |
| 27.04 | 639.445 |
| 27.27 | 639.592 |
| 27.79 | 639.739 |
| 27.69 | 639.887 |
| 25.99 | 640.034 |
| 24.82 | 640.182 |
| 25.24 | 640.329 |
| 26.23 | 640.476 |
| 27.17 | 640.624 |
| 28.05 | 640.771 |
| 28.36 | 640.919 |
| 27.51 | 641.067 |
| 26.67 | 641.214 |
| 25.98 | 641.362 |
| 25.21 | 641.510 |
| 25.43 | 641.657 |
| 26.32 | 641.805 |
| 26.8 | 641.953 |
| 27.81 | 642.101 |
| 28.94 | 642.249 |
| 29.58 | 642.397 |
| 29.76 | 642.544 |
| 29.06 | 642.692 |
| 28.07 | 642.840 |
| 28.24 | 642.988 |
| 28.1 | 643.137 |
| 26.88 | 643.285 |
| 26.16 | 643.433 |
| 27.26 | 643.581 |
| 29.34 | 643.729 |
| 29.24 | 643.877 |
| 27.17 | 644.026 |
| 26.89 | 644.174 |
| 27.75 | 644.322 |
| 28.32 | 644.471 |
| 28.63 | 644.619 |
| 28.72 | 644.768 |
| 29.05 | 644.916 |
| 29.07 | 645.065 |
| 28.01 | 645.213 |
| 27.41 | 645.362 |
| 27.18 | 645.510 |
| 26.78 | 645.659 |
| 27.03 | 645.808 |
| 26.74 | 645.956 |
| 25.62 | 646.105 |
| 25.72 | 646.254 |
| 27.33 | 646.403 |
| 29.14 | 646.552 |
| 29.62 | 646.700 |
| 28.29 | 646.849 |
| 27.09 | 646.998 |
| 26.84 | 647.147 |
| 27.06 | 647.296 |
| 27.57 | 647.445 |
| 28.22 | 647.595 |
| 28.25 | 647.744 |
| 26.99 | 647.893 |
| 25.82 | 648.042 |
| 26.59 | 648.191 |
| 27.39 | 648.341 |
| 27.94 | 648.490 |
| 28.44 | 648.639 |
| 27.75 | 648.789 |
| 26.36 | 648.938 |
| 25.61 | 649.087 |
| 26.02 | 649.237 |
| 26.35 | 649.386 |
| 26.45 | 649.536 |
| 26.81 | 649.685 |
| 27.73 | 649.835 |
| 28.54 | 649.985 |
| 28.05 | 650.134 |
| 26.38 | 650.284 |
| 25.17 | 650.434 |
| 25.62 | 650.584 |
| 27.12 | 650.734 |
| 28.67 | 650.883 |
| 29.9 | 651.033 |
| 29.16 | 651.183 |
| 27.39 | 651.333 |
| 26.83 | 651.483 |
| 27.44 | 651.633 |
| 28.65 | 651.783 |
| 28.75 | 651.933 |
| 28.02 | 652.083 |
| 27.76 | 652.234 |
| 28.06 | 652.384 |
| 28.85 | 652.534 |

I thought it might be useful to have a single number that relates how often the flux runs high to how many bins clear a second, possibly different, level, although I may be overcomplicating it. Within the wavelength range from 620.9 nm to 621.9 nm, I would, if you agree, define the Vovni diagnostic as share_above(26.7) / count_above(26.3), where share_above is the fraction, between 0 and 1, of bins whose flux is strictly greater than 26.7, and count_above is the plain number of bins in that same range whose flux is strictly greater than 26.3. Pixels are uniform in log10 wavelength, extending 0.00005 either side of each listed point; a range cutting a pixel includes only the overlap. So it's 0.14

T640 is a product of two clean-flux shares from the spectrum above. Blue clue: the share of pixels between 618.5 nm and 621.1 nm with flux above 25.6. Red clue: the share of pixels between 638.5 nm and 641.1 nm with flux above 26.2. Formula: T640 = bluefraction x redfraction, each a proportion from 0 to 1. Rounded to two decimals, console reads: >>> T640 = 0.69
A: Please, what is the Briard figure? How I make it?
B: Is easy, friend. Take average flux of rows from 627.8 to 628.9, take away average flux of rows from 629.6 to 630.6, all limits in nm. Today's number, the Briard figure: -2.1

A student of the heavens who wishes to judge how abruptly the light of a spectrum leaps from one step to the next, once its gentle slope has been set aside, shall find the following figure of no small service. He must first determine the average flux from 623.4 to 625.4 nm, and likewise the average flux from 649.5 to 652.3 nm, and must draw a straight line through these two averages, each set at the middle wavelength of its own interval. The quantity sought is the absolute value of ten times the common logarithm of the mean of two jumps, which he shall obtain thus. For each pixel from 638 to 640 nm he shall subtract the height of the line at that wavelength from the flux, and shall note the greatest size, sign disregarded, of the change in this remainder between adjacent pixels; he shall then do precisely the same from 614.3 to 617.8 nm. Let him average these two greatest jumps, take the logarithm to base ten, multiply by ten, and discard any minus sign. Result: 0.6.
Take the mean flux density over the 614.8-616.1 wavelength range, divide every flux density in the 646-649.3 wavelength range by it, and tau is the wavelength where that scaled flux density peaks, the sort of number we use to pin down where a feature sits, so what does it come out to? 646.700 nm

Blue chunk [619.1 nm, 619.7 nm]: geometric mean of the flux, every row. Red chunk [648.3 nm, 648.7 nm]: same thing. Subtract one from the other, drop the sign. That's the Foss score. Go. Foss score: 1.20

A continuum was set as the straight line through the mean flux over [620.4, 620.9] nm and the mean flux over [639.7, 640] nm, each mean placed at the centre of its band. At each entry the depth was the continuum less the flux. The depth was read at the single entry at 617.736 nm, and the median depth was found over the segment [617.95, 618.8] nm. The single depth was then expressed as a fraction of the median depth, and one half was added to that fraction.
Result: 3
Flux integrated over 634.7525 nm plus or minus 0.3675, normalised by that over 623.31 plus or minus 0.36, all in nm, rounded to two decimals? 1.01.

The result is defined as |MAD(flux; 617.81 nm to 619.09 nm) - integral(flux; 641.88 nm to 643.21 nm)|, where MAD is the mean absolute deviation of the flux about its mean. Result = 37.3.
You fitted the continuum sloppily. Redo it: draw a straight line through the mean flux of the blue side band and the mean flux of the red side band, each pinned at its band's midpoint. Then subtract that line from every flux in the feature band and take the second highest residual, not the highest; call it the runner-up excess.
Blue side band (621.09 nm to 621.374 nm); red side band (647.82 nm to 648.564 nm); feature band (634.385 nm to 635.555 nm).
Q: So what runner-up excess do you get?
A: -1.1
